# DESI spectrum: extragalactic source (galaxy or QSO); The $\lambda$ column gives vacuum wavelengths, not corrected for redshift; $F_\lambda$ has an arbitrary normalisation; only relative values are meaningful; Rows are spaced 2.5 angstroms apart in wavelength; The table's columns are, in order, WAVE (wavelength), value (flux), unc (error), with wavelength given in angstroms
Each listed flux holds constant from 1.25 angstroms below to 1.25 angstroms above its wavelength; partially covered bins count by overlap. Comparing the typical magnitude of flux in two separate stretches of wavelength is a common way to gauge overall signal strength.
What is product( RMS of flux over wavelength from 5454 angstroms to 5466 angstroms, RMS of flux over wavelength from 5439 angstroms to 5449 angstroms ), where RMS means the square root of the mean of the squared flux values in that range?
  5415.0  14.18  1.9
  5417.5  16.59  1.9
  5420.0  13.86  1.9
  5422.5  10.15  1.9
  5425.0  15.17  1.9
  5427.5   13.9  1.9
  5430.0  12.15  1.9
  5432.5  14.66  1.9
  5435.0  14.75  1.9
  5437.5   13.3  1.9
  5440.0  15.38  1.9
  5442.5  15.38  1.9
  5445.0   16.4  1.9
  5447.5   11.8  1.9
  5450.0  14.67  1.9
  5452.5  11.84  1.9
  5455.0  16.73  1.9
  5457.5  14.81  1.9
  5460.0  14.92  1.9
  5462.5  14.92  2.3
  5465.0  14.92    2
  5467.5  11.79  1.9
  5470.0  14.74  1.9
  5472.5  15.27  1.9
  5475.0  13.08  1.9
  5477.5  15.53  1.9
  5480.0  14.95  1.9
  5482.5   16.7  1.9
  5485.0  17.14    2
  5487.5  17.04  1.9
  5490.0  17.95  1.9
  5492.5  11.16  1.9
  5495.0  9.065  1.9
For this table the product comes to 227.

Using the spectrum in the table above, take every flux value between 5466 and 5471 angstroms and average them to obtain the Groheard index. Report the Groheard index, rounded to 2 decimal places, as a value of 13.27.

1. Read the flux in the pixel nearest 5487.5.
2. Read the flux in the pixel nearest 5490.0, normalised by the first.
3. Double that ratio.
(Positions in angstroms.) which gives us 2.11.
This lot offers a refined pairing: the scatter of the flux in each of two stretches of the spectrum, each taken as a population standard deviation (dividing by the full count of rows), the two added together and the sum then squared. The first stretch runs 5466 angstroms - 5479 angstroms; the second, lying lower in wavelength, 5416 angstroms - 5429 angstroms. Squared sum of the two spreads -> 13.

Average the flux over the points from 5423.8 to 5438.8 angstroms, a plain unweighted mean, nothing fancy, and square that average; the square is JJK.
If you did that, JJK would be 196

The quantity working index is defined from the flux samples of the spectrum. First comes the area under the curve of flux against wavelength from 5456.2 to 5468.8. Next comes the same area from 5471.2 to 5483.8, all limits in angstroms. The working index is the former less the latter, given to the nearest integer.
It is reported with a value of -10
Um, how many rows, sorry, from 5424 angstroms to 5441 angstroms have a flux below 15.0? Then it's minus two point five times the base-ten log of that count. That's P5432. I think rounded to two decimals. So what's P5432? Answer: -1.75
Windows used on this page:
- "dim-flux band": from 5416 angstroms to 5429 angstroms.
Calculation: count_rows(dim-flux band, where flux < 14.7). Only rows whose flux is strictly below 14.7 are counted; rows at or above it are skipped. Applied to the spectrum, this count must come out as 3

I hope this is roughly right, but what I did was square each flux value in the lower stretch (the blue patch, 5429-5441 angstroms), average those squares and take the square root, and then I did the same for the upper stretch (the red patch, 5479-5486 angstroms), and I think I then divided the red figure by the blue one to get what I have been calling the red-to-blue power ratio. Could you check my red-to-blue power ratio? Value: 1.16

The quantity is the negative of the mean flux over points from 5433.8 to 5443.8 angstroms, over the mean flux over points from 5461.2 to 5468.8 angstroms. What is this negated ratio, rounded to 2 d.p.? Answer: -1.06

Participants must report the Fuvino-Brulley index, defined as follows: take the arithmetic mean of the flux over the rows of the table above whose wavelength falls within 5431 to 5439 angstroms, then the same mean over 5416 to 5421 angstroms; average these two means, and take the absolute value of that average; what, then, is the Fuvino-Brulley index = 14.7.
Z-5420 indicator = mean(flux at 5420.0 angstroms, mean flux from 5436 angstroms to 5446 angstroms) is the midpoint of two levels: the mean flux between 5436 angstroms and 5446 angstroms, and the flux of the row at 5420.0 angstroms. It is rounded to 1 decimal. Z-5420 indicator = 14.5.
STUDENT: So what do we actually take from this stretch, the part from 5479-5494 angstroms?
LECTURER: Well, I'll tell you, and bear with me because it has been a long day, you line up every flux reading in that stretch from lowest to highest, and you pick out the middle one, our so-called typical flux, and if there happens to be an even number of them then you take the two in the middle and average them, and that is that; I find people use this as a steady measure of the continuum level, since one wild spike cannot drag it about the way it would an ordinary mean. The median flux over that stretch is 16.9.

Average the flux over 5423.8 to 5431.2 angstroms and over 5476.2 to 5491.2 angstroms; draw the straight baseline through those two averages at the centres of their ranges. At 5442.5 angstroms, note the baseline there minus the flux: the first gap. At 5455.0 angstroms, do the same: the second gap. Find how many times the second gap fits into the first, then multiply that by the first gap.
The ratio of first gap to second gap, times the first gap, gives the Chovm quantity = -0.5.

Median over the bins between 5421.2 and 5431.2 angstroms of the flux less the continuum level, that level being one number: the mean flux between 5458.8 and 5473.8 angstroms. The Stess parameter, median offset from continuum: -1.4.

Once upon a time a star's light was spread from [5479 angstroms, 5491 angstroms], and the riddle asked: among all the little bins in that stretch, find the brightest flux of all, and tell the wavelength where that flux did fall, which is 5490.0 angstroms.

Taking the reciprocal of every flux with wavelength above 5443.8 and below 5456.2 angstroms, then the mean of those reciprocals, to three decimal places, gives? 0.072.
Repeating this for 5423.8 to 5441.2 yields 0.071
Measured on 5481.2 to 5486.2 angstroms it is 0.059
